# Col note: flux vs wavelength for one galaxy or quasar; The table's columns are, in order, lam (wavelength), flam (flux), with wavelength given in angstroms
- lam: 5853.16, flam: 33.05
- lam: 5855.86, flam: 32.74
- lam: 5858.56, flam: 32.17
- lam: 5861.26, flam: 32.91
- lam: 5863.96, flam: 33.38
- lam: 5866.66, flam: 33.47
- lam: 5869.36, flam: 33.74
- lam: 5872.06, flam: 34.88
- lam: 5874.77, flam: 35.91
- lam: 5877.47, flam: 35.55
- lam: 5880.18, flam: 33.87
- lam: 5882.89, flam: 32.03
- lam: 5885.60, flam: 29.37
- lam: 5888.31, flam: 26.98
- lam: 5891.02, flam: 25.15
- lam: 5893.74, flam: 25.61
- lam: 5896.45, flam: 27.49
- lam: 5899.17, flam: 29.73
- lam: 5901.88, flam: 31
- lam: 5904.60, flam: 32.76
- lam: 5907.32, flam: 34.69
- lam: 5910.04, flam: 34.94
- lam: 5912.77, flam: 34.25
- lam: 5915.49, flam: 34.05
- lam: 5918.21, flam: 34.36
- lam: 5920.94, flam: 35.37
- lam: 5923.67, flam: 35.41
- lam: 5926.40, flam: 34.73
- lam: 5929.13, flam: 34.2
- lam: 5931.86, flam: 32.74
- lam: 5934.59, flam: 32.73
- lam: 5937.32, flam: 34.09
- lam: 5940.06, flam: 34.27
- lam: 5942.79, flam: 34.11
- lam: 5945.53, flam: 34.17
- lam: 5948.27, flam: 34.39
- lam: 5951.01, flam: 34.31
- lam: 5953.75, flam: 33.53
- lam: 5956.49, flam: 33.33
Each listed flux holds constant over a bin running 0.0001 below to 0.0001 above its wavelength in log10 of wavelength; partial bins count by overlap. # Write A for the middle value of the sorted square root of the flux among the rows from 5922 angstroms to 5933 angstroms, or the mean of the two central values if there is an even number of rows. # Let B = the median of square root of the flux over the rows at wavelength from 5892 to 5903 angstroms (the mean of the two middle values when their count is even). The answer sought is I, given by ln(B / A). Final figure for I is -0.09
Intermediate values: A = 5.87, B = 5.35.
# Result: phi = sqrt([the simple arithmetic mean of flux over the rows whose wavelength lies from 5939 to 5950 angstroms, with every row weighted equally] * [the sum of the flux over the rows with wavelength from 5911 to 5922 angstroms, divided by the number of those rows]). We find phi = 34.4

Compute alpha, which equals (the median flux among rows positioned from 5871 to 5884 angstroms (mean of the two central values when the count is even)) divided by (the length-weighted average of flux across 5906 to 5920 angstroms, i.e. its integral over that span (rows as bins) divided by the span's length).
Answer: 1.01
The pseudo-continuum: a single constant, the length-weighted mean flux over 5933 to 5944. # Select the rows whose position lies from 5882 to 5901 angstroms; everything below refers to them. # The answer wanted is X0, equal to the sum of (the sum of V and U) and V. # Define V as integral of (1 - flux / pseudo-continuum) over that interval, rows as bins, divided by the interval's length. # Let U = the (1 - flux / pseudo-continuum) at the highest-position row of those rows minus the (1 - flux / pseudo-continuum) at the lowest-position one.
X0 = 0.41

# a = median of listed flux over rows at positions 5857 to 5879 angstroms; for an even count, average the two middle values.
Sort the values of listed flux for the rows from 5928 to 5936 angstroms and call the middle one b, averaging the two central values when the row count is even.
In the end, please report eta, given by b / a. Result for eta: 0.97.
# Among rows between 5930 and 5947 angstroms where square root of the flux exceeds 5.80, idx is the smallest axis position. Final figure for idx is 5937.32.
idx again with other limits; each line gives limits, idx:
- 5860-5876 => 5869.36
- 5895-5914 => 5907.32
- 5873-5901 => 5874.77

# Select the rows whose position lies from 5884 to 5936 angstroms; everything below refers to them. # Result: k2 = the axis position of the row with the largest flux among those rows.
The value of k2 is 5923.67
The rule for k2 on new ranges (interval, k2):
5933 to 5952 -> 5948.27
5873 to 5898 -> 5874.77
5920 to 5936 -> 5923.67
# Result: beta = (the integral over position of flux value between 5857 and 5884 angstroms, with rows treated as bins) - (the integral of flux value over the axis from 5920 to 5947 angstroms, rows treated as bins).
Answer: -10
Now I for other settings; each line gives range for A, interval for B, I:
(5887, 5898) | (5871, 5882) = 0.15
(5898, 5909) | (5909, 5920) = 0.04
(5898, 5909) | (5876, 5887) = 0.02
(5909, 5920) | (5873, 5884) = 0.01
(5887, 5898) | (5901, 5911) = 0.12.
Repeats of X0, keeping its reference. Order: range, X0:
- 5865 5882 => -0.05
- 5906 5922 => -0.07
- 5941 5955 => 0.00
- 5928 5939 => 0.02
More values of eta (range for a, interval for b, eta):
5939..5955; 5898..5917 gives 1.00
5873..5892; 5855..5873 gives 1.04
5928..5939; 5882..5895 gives 0.81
